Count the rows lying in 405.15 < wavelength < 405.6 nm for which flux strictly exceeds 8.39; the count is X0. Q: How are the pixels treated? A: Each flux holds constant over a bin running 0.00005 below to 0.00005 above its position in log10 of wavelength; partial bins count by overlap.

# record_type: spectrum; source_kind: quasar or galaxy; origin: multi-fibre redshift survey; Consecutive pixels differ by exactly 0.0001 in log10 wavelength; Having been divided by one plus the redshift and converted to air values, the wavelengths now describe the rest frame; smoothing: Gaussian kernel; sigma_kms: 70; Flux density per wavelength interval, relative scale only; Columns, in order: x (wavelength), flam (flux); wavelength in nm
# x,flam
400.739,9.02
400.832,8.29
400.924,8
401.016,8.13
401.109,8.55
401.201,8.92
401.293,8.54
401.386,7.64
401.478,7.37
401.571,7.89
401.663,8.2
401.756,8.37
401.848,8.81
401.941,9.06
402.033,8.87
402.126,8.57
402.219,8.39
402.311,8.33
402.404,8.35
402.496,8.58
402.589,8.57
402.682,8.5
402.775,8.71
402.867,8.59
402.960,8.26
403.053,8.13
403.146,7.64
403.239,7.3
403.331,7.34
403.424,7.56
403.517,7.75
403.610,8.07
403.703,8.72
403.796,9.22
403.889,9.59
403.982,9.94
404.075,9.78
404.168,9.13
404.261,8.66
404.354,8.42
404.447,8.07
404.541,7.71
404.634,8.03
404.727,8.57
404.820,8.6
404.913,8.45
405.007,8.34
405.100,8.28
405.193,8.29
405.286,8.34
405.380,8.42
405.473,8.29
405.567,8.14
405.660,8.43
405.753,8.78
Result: 1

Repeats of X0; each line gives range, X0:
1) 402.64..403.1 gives 3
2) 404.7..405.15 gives 3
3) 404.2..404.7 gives 2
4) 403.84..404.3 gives 5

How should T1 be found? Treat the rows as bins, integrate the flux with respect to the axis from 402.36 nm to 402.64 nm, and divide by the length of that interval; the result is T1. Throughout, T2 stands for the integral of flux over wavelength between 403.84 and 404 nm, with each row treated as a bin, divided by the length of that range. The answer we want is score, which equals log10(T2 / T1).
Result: 0.058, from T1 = 8.50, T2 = 9.73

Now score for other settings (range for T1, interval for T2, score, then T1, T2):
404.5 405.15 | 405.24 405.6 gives -0.001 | 8.30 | 8.28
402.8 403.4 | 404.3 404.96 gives 0.019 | 7.90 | 8.27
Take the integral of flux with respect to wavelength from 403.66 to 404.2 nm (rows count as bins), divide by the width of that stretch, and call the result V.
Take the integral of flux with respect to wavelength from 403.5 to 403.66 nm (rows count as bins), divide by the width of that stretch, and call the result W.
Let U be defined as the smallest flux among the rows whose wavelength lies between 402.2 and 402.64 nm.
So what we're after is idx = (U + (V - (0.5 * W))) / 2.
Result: 6.9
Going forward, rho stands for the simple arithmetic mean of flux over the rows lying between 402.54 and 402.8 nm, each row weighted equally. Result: 8.59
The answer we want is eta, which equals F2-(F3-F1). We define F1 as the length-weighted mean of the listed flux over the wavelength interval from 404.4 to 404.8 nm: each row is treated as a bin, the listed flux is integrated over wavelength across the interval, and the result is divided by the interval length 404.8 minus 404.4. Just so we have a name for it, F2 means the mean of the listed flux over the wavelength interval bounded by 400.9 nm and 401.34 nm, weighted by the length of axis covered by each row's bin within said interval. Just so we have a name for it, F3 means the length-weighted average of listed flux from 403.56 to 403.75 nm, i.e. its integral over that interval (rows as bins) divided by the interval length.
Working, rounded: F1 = 8.1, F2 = 8.4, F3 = 8.4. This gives 8.2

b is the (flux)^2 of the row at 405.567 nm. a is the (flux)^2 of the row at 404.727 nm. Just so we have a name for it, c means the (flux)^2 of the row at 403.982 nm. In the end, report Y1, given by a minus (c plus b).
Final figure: -92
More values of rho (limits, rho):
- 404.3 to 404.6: 8.07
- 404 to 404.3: 9.19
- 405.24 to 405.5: 8.35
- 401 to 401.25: 8.53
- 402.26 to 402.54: 8.42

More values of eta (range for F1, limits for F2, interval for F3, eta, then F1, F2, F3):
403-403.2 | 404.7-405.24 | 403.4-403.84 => 8.0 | 7.9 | 8.4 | 8.3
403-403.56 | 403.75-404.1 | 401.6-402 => 8.7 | 7.6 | 9.6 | 8.6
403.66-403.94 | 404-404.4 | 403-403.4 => 10.7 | 9.2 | 9.1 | 7.6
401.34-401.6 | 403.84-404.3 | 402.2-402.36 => 8.7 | 7.6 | 9.4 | 8.4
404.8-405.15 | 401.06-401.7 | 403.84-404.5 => 7.5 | 8.4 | 8.2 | 9.1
